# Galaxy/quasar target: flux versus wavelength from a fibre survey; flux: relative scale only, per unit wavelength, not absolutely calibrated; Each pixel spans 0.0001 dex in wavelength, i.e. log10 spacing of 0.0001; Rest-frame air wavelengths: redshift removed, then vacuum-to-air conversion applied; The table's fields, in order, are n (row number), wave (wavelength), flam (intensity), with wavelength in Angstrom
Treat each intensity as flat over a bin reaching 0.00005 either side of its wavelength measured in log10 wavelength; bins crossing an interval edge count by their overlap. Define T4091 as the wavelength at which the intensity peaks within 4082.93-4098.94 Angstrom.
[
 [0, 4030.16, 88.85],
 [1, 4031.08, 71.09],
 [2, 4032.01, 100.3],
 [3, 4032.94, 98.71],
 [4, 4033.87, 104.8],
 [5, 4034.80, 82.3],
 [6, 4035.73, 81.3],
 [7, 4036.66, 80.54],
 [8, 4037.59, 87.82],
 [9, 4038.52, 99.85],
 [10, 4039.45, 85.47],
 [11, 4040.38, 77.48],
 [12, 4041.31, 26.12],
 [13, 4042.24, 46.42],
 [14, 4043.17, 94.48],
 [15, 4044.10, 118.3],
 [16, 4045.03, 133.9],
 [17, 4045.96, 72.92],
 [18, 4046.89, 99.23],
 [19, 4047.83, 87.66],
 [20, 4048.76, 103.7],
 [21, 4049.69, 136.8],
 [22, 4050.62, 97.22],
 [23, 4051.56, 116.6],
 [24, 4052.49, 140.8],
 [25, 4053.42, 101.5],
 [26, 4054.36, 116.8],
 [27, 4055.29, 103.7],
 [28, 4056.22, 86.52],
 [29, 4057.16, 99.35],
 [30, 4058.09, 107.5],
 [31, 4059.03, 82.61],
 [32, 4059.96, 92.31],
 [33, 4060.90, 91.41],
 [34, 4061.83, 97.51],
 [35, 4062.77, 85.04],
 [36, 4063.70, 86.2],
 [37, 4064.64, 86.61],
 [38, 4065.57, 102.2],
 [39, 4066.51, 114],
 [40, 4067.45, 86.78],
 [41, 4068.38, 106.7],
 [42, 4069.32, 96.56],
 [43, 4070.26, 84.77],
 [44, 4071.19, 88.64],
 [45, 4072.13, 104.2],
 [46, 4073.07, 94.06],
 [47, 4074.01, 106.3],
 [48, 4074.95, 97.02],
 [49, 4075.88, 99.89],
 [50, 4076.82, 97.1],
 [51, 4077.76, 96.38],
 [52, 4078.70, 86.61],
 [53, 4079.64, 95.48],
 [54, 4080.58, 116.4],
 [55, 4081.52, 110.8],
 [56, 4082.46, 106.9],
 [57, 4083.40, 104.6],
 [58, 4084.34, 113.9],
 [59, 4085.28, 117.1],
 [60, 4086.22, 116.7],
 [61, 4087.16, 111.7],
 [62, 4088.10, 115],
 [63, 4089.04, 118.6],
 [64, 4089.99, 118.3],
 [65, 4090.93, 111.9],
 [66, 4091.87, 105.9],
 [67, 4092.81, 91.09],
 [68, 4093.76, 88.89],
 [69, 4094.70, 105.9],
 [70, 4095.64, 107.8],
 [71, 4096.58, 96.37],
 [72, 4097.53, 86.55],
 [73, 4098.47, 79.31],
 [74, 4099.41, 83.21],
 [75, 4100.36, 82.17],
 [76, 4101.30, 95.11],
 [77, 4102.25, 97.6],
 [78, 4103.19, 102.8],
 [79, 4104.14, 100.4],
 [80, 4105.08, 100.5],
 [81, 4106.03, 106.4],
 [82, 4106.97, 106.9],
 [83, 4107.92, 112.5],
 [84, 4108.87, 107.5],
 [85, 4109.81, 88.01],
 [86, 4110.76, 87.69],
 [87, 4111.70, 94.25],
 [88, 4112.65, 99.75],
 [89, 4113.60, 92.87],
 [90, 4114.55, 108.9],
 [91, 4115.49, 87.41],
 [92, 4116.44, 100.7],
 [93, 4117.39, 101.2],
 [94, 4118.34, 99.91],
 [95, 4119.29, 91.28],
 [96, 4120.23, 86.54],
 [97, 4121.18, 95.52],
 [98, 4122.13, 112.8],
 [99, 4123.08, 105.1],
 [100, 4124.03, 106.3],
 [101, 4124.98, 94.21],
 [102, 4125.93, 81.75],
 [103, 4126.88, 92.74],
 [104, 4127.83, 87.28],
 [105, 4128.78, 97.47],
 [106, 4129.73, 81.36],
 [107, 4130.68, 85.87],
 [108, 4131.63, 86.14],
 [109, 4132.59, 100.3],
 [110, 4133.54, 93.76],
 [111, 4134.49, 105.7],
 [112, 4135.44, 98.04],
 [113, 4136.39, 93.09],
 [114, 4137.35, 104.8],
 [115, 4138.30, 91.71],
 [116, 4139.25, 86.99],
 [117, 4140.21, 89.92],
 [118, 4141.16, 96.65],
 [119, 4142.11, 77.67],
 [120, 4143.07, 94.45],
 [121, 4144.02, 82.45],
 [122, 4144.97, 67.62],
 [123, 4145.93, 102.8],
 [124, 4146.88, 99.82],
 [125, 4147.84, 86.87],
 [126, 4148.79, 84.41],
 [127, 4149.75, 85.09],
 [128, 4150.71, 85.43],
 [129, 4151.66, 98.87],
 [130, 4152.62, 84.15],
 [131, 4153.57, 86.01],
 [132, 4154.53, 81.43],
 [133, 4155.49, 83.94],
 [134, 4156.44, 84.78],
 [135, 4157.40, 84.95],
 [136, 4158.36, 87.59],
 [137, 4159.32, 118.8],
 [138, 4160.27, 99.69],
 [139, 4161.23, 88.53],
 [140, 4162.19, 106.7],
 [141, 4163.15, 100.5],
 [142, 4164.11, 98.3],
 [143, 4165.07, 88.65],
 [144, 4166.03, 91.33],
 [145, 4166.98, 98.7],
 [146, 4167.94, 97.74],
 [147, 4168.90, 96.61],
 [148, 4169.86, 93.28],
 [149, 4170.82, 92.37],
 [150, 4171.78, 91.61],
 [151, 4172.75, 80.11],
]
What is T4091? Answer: 4089.04 Angstrom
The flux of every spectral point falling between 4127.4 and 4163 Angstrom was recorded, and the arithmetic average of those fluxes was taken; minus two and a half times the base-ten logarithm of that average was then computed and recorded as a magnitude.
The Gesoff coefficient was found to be -4.90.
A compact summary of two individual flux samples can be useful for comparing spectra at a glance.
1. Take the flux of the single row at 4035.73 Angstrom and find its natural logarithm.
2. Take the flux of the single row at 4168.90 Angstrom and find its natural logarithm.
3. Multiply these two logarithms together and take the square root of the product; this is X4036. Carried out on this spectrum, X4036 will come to 4.48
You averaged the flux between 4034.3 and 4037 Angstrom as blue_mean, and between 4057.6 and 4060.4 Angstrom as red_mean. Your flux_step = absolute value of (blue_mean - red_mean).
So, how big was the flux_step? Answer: 13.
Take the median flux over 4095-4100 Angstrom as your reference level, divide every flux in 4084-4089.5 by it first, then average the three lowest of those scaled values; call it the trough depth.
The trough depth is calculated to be 1.31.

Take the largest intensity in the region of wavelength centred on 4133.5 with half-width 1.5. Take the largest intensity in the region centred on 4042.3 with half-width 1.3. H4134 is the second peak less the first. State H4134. -11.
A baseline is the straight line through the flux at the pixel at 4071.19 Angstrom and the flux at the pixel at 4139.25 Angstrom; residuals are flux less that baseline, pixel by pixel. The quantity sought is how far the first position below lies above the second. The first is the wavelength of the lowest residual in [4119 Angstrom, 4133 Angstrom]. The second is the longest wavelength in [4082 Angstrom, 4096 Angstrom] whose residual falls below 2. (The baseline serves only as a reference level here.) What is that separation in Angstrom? 36.0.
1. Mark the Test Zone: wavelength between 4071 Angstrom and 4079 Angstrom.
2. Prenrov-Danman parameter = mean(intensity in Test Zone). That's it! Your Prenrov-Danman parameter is 97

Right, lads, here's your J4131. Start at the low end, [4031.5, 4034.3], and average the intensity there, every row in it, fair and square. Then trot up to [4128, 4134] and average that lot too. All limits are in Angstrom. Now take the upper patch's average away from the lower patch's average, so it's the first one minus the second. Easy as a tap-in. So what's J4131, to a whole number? 10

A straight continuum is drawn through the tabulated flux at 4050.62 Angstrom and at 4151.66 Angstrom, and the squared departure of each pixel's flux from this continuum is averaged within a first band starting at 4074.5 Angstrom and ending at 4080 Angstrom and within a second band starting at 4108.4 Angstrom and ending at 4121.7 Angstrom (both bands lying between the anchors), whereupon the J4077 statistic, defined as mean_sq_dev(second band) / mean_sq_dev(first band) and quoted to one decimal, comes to 2.5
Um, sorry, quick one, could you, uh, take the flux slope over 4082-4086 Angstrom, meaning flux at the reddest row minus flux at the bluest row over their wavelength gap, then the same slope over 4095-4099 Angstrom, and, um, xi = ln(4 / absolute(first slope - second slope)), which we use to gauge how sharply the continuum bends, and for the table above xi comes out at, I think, -1.2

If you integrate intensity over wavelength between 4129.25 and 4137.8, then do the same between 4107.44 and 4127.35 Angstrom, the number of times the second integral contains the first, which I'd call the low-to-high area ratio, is 2.4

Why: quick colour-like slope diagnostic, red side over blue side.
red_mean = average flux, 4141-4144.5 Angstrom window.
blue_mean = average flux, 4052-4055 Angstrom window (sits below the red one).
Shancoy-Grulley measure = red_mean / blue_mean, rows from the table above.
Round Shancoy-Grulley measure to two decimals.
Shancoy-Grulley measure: 0.73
